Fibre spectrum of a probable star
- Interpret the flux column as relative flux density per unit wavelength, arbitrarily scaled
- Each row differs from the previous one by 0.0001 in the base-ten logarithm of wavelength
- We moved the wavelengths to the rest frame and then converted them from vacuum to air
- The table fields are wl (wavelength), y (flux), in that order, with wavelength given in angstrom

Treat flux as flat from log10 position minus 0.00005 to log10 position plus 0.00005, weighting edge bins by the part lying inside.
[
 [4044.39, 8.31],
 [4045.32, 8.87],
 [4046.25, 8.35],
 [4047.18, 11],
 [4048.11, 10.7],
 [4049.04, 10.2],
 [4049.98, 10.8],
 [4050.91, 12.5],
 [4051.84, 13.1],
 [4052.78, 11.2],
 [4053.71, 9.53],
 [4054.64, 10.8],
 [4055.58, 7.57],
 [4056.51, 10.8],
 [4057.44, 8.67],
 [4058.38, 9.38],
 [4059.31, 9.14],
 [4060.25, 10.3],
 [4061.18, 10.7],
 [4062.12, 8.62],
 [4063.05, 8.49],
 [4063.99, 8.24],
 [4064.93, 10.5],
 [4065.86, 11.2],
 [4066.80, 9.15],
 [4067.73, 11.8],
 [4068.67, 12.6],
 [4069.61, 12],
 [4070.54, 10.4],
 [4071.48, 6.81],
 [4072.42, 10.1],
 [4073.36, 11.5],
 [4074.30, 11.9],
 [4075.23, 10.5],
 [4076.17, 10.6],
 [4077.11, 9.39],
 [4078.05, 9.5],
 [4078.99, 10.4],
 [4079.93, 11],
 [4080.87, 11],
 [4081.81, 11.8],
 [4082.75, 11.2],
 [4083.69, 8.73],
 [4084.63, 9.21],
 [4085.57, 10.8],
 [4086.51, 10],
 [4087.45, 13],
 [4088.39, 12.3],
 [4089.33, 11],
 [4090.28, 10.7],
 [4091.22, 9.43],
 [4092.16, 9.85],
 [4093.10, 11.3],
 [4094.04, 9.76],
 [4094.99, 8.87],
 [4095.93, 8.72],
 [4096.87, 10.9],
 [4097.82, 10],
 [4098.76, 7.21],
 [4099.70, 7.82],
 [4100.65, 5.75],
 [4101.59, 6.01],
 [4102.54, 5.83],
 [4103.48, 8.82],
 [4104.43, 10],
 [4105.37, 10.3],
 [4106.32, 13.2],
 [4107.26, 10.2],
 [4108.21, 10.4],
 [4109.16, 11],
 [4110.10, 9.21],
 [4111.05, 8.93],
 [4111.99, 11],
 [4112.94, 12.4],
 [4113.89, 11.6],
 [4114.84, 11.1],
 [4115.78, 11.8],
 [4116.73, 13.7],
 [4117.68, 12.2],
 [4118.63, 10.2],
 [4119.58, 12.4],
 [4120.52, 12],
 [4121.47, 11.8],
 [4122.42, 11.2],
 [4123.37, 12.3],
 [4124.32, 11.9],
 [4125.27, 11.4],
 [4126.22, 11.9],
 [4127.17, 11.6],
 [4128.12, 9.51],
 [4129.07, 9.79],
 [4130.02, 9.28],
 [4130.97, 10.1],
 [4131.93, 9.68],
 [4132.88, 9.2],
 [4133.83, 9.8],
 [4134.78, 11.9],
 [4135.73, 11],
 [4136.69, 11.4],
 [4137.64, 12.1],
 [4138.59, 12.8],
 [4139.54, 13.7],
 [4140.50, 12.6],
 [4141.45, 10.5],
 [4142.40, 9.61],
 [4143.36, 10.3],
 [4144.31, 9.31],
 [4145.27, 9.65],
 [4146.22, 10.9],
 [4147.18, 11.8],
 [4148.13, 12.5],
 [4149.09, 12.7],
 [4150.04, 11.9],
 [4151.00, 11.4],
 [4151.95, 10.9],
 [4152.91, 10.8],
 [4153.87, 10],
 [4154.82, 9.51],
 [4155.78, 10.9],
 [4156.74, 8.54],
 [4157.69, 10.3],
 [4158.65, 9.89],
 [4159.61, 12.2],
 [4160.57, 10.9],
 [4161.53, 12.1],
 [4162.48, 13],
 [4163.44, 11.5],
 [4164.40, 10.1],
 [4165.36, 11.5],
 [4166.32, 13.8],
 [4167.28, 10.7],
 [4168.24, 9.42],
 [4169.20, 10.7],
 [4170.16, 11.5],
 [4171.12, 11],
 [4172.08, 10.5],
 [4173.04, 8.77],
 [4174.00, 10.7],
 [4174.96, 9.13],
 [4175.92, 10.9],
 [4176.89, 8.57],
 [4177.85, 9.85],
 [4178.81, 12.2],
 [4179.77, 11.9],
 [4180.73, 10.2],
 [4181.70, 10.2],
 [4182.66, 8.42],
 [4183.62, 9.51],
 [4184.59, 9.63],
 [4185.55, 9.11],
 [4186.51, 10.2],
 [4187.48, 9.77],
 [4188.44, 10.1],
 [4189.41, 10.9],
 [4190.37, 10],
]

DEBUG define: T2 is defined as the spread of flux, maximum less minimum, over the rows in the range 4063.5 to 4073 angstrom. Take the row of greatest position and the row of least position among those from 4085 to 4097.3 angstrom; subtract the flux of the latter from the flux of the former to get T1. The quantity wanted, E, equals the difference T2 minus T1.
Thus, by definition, 5.7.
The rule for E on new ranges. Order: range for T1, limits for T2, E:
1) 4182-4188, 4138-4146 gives 3.0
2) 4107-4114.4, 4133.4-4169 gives 3.9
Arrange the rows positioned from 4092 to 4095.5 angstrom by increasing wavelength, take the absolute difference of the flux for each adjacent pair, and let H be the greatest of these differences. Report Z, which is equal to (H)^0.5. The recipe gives 1.24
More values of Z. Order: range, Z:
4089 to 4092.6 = 1.13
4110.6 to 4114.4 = 1.44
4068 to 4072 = 1.89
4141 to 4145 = 0.99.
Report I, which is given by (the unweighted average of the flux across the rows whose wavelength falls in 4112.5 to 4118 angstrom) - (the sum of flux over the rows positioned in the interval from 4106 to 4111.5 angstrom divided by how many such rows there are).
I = 1.6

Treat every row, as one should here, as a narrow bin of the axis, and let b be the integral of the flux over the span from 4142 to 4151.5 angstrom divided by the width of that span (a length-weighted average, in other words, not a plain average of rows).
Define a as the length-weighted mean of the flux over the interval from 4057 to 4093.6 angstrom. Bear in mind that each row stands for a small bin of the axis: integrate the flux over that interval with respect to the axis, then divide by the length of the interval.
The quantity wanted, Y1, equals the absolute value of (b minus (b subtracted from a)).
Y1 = 11.7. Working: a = 10.3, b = 11.02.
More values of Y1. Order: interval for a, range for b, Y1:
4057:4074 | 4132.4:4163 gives 12.1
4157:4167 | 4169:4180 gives 9.4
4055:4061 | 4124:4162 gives 12.4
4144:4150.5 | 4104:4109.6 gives 10.4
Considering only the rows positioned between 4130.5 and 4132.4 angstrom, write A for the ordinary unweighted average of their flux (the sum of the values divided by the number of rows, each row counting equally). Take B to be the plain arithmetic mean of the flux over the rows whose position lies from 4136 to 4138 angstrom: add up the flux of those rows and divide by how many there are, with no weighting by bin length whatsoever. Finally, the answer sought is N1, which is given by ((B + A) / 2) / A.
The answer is 1.09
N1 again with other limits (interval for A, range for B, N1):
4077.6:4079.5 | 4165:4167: 1.14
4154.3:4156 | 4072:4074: 1.03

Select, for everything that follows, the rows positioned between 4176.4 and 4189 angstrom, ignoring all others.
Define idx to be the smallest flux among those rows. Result 8.42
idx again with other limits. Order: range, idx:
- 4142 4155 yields 9.31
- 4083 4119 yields 5.75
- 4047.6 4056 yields 7.57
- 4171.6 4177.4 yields 8.57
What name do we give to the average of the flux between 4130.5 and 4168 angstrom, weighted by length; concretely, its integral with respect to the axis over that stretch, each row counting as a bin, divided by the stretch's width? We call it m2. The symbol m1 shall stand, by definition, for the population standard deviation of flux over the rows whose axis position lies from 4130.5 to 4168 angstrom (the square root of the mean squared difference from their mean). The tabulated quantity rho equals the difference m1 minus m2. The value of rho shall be -9.8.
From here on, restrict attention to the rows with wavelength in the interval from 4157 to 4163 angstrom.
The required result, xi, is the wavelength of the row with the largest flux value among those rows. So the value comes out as 4162.48 angstrom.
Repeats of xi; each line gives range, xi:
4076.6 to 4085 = 4081.81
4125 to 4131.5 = 4126.22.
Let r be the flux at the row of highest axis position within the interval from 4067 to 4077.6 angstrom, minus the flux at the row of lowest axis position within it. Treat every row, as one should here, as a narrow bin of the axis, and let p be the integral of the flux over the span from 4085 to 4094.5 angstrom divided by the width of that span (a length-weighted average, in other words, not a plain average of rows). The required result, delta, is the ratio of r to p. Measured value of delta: -0.22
